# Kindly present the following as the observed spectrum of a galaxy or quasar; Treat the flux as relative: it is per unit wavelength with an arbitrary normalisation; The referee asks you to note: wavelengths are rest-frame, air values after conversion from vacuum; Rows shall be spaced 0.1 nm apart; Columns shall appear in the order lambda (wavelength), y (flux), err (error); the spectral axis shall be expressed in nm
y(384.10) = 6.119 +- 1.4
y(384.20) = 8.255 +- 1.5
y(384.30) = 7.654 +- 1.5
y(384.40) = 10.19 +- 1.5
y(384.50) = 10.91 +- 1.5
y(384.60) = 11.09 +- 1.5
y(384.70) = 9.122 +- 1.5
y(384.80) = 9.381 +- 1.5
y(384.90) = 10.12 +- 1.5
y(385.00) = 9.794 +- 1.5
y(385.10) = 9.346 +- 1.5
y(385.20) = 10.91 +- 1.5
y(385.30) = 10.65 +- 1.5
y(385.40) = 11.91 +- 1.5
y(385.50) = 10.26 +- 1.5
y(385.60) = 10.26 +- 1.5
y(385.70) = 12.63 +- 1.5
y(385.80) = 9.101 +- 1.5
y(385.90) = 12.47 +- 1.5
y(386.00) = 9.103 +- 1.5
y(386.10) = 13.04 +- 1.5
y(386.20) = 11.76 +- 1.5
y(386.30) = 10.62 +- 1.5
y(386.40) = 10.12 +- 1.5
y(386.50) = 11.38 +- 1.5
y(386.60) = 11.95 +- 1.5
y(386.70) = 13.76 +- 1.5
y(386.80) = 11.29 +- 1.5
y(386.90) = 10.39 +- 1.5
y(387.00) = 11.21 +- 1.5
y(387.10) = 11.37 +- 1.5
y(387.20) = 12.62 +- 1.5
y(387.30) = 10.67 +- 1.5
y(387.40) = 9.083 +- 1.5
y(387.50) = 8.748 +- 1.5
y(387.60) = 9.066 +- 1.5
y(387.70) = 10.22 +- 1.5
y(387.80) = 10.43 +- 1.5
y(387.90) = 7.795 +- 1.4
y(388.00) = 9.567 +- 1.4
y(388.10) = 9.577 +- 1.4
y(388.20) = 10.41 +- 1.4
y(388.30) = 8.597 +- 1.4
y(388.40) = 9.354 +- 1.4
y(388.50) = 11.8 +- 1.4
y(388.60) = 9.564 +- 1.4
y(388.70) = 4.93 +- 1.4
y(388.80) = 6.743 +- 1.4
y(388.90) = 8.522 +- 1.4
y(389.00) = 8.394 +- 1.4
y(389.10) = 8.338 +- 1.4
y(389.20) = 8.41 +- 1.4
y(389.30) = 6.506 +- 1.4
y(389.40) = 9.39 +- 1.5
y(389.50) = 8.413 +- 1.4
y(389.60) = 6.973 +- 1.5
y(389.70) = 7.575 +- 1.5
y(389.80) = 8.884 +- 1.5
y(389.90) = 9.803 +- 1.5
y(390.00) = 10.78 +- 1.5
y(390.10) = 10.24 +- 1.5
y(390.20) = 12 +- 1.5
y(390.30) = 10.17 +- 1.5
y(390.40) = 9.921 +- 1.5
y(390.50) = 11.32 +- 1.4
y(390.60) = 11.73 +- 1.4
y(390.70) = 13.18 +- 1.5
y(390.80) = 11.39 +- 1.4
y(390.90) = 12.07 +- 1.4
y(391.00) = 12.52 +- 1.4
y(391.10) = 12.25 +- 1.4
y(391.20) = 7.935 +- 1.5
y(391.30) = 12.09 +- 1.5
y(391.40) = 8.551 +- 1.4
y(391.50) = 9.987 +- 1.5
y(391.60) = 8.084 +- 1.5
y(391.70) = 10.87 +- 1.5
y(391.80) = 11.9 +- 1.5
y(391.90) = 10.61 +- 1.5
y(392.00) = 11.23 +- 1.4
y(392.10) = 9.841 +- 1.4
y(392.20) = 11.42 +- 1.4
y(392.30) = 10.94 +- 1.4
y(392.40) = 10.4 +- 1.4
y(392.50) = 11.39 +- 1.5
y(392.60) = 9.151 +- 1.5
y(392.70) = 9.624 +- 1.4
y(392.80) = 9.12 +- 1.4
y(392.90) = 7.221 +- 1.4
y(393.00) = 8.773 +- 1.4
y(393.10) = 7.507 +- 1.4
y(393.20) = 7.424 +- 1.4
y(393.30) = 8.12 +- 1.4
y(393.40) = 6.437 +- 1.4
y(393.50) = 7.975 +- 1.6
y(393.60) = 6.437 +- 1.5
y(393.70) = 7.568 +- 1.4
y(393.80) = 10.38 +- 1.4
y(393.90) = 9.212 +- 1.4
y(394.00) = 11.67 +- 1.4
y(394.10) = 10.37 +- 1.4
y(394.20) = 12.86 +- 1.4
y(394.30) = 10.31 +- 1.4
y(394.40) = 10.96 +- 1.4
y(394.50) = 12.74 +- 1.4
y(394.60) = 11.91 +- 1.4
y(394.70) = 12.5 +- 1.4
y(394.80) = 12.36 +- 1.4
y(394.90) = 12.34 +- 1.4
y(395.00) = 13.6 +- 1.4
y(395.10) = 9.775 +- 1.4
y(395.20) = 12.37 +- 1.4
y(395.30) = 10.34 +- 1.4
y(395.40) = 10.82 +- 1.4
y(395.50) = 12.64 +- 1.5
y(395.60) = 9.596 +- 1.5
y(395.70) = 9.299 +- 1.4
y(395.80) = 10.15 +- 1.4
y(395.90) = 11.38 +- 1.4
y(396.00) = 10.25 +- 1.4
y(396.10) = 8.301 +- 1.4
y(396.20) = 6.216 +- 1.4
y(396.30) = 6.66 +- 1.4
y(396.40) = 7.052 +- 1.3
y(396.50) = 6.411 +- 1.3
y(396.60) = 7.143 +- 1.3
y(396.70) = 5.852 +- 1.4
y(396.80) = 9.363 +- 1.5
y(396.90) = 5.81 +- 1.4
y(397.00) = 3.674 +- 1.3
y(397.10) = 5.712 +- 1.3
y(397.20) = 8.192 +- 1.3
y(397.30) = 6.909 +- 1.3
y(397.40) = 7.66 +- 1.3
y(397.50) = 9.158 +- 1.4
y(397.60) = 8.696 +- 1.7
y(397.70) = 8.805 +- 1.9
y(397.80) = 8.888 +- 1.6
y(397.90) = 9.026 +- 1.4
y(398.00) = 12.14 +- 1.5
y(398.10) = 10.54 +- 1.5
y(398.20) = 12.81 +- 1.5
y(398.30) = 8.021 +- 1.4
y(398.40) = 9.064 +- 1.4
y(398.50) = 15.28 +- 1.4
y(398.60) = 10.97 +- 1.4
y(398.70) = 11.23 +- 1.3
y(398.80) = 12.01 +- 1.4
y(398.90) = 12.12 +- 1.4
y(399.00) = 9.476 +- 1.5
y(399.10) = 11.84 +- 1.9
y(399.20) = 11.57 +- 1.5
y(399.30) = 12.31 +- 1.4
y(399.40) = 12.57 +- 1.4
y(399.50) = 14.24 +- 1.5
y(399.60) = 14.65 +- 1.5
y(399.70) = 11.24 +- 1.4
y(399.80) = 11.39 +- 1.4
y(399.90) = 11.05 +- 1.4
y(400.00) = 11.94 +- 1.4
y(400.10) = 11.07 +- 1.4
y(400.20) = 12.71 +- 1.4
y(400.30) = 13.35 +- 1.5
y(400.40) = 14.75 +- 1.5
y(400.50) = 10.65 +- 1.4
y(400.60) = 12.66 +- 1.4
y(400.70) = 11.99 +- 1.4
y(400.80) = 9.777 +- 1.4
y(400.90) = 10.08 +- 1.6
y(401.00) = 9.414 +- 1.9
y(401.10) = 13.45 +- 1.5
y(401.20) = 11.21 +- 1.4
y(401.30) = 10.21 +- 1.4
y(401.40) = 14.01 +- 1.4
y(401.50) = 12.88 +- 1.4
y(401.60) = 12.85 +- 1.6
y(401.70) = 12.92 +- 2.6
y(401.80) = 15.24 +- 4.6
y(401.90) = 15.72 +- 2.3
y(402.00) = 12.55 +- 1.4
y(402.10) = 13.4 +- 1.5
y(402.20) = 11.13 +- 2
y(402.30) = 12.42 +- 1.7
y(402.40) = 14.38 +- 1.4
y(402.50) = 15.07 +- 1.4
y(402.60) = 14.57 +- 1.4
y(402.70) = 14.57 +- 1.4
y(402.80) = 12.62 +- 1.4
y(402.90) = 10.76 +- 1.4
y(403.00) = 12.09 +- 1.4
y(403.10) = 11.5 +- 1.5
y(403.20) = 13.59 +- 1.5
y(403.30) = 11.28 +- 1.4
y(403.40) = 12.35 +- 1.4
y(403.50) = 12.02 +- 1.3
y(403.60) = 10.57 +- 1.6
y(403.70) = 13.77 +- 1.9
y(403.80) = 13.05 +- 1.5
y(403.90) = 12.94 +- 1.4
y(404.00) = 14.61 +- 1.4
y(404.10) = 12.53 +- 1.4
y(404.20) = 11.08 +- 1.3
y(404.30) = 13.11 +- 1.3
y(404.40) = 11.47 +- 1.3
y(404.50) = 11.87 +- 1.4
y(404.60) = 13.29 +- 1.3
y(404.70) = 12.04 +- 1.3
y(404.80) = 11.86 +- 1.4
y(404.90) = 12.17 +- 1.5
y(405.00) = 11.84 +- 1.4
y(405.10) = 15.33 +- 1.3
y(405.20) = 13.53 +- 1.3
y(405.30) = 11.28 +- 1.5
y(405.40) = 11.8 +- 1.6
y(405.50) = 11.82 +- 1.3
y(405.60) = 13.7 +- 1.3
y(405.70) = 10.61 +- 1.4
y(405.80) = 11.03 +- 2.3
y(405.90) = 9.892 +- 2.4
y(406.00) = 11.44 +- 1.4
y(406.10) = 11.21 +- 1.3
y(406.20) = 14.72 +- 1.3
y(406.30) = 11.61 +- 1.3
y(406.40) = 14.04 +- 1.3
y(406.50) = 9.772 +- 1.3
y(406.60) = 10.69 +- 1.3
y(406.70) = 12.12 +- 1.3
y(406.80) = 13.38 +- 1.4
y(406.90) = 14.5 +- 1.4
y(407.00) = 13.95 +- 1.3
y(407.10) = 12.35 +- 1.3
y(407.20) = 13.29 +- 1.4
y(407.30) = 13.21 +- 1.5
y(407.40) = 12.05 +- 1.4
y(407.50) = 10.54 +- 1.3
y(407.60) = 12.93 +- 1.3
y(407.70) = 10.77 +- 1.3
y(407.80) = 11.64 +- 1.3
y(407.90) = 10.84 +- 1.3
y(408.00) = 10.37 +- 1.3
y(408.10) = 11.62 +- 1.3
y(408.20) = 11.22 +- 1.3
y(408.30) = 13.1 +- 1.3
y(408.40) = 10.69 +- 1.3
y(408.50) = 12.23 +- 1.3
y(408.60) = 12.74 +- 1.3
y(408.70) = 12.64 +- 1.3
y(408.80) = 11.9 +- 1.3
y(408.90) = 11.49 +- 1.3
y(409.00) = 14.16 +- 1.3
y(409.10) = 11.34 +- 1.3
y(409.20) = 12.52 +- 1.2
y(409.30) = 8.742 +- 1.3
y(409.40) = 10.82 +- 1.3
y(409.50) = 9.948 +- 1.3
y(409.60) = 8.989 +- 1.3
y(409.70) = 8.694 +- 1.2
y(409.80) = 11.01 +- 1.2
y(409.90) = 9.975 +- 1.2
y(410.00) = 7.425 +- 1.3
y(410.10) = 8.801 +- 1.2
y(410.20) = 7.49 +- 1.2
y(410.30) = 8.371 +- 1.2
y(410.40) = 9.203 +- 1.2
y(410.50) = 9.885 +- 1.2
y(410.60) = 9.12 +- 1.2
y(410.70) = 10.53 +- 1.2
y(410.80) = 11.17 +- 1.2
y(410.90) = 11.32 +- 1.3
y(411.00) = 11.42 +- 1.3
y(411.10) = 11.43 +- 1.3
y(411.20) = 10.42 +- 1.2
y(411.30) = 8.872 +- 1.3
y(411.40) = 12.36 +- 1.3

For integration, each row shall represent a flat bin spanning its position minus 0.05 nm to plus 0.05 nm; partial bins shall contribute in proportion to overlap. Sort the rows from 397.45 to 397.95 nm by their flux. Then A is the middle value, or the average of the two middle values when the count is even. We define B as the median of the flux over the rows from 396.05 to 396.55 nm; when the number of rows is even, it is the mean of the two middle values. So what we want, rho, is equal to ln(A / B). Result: 0.29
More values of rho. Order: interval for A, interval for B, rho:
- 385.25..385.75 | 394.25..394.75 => -0.11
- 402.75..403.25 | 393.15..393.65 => 0.49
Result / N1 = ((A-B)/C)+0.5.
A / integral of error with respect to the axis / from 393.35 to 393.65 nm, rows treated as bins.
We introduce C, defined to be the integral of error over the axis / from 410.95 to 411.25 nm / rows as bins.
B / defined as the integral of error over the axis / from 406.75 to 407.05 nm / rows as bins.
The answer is 0.61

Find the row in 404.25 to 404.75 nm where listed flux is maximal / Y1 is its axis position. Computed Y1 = 404.60 nm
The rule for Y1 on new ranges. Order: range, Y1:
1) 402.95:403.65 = 403.20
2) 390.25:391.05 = 390.70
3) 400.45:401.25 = 401.10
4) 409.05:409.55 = 409.20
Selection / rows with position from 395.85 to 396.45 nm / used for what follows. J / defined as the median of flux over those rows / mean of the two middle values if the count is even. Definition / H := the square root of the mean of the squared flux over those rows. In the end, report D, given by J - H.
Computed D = -0.85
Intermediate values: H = 9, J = 7.7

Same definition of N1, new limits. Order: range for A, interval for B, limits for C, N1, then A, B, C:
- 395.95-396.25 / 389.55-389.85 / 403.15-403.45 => 0.43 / 0.42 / 0.450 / 0.43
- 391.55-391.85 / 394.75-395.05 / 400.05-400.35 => 0.57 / 0.45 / 0.420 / 0.43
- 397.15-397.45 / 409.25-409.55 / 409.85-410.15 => 0.50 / 0.39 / 0.390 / 0.37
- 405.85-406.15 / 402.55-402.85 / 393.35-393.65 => 0.70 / 0.51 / 0.420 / 0.45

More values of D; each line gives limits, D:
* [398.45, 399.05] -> -0.36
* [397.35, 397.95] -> 0.13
